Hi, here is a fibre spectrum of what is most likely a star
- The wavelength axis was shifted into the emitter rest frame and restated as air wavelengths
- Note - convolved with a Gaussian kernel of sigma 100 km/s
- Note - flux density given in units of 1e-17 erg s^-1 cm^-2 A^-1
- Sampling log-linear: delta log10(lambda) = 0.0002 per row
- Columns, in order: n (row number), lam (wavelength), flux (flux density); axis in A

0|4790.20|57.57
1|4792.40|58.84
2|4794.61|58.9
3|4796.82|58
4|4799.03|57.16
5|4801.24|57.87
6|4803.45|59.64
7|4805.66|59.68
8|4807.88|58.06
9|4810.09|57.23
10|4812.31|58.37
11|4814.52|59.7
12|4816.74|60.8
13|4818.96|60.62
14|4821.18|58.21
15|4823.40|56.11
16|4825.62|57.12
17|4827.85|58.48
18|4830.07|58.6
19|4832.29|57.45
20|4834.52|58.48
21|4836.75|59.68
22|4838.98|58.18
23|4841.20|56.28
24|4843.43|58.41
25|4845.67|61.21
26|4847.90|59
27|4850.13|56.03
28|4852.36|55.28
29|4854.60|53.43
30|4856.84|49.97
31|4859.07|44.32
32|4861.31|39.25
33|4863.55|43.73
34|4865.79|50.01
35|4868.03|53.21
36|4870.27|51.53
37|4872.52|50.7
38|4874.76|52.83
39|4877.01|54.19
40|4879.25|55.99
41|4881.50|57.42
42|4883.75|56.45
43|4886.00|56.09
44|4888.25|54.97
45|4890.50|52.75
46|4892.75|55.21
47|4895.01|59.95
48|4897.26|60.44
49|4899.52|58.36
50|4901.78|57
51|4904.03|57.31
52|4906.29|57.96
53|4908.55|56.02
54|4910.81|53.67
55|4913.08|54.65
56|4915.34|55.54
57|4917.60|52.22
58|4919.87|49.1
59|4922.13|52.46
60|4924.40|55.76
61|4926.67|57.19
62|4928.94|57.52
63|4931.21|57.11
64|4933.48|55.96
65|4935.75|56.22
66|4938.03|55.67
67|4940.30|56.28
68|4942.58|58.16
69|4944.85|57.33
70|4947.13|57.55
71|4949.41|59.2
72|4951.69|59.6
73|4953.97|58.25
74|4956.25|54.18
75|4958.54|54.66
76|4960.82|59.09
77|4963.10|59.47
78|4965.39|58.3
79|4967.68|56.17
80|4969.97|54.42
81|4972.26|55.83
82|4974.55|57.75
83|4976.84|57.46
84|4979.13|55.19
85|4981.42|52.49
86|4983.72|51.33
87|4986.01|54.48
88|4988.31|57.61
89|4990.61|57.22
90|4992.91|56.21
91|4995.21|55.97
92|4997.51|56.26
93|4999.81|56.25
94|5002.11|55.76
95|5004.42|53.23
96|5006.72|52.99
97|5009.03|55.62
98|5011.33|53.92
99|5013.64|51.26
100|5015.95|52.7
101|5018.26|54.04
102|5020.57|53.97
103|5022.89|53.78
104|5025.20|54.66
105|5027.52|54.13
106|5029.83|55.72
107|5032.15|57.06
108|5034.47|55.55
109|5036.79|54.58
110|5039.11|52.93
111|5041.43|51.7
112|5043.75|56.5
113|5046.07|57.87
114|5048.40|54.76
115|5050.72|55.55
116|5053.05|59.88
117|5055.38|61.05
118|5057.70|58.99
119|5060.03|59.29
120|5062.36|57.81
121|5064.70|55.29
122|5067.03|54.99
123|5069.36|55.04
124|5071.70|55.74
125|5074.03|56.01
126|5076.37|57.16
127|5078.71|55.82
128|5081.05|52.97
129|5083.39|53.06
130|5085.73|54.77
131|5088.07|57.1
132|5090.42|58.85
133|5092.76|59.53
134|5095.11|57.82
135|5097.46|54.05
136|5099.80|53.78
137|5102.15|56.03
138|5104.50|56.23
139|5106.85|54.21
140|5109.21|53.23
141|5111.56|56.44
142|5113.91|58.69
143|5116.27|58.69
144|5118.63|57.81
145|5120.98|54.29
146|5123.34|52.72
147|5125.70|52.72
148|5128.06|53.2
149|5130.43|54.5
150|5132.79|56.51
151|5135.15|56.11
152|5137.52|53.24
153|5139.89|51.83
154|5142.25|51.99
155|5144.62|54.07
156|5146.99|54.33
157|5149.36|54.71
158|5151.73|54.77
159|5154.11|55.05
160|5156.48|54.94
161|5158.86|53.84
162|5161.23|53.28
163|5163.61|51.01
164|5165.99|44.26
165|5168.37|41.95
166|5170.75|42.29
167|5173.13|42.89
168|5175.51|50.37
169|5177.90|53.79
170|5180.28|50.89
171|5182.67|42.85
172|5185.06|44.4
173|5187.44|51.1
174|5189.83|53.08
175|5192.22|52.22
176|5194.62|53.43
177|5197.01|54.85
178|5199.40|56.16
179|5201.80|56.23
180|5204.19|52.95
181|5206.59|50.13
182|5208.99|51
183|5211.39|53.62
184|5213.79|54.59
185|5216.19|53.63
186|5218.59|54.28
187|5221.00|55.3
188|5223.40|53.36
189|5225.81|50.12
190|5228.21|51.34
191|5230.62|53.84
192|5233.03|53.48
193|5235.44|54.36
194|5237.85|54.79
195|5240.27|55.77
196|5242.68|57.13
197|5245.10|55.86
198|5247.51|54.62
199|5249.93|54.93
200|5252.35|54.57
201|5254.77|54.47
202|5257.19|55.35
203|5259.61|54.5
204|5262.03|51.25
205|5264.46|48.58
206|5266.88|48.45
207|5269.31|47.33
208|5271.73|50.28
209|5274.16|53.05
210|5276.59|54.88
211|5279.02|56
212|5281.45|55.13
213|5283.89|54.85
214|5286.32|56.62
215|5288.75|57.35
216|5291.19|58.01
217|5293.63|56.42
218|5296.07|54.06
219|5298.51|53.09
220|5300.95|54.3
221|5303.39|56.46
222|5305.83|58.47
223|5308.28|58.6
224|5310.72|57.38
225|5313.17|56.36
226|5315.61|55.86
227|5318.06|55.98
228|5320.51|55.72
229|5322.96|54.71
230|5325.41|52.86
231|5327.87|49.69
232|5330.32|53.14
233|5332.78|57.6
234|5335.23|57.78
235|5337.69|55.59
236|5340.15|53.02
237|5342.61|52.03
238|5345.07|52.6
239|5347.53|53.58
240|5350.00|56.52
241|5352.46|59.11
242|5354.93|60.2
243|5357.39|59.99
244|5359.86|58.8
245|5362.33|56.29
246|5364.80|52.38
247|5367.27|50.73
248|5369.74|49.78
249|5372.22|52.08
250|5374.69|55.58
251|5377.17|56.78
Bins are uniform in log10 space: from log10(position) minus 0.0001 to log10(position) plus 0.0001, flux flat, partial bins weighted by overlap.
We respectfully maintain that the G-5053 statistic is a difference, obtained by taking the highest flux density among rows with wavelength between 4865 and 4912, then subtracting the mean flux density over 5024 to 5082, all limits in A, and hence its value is 4.4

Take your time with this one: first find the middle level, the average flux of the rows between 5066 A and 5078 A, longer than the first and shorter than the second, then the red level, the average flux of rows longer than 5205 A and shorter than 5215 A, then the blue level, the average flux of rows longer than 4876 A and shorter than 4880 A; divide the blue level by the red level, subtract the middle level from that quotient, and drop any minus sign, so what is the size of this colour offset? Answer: 54.7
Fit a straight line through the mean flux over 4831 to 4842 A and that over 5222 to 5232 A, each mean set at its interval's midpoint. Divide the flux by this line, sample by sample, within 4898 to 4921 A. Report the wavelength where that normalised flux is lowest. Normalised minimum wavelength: 4919.87 A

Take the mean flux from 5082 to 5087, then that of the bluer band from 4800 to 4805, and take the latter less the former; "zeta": 5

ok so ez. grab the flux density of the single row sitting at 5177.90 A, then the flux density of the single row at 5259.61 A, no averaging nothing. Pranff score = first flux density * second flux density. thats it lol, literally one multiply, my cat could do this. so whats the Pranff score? 2932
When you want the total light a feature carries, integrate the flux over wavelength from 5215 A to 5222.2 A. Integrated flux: 392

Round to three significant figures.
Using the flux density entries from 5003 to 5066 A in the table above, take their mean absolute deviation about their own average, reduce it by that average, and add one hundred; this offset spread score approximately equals 46.6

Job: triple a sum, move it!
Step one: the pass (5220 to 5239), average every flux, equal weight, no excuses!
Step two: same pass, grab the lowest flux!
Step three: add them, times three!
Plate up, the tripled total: 310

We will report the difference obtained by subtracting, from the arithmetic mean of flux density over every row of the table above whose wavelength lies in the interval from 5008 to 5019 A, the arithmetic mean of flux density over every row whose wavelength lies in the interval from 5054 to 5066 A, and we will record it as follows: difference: -5.0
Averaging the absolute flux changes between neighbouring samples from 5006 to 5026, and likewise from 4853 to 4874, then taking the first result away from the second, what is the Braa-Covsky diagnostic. 2.5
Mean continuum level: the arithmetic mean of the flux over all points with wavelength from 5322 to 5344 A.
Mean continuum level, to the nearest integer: 54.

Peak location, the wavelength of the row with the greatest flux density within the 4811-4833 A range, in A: 4816.74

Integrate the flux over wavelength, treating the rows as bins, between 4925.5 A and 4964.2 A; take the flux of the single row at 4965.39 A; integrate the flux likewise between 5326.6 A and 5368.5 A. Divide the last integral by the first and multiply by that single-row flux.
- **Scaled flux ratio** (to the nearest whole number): 61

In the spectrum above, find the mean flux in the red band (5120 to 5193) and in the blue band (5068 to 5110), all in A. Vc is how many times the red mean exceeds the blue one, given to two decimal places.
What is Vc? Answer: 0.92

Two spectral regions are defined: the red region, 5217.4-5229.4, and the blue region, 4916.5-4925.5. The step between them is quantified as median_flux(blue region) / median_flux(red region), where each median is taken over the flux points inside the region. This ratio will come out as 0.98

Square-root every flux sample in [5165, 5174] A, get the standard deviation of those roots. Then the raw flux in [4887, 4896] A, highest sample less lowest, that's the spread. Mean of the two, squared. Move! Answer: 13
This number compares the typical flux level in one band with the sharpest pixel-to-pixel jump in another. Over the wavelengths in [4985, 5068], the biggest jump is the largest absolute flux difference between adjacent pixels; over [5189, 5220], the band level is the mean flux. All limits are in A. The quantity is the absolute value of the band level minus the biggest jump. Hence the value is 48.8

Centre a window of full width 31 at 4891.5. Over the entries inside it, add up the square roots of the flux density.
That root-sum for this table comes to 105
